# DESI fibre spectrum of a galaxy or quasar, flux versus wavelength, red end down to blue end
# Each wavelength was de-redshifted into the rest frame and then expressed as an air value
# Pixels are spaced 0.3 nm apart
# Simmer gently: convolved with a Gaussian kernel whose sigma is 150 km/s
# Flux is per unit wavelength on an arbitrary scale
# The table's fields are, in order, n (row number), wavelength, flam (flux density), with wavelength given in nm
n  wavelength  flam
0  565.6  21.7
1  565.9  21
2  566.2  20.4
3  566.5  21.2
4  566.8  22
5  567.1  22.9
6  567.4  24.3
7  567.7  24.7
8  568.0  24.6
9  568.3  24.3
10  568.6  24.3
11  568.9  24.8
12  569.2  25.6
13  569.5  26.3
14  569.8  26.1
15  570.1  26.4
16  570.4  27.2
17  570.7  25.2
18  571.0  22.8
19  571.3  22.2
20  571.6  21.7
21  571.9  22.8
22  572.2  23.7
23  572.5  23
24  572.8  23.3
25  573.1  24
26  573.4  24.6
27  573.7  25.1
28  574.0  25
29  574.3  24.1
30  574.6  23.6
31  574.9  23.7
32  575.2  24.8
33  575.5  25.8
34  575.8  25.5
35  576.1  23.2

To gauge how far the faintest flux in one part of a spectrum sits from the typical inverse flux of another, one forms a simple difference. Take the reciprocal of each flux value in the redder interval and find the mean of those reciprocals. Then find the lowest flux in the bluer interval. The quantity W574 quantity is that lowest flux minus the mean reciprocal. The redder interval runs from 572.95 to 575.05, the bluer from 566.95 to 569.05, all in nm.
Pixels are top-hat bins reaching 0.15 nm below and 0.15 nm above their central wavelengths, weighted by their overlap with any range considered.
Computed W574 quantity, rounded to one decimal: 22.9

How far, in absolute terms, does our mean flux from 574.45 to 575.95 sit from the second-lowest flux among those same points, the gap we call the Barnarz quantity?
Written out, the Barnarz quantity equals 1.0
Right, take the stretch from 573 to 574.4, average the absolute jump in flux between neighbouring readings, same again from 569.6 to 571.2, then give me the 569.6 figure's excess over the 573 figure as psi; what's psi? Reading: 0.85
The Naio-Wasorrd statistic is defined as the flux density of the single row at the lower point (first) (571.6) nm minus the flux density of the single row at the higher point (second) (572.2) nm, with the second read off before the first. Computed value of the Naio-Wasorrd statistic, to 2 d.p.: -2.00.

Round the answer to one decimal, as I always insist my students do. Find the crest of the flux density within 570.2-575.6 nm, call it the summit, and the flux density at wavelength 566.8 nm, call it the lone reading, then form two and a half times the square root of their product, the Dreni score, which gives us 61.2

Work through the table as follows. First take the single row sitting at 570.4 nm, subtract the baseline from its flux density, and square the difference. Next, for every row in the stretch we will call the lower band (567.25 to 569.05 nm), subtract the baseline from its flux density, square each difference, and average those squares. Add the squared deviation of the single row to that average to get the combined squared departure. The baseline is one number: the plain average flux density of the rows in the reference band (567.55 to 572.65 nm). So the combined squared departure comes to 8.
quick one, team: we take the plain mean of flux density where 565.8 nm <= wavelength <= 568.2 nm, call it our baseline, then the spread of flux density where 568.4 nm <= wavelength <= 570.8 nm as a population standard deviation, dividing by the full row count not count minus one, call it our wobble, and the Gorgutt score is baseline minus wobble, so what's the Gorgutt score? 21.8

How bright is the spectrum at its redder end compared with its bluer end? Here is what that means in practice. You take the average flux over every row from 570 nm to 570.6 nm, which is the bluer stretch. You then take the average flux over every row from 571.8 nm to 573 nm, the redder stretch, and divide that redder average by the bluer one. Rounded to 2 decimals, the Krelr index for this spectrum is 0.87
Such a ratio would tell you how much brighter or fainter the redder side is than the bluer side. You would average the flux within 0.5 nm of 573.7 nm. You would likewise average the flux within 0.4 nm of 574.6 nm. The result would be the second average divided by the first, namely 0.96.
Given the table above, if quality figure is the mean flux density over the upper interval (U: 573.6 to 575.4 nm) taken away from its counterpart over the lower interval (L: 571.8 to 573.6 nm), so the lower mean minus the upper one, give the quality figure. -1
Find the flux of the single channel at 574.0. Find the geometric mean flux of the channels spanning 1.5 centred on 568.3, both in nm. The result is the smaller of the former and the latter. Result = 24.5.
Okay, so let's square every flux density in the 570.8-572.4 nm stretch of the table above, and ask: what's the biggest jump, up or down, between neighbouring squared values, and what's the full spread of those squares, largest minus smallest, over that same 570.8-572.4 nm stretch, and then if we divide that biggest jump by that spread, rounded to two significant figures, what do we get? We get 0.54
